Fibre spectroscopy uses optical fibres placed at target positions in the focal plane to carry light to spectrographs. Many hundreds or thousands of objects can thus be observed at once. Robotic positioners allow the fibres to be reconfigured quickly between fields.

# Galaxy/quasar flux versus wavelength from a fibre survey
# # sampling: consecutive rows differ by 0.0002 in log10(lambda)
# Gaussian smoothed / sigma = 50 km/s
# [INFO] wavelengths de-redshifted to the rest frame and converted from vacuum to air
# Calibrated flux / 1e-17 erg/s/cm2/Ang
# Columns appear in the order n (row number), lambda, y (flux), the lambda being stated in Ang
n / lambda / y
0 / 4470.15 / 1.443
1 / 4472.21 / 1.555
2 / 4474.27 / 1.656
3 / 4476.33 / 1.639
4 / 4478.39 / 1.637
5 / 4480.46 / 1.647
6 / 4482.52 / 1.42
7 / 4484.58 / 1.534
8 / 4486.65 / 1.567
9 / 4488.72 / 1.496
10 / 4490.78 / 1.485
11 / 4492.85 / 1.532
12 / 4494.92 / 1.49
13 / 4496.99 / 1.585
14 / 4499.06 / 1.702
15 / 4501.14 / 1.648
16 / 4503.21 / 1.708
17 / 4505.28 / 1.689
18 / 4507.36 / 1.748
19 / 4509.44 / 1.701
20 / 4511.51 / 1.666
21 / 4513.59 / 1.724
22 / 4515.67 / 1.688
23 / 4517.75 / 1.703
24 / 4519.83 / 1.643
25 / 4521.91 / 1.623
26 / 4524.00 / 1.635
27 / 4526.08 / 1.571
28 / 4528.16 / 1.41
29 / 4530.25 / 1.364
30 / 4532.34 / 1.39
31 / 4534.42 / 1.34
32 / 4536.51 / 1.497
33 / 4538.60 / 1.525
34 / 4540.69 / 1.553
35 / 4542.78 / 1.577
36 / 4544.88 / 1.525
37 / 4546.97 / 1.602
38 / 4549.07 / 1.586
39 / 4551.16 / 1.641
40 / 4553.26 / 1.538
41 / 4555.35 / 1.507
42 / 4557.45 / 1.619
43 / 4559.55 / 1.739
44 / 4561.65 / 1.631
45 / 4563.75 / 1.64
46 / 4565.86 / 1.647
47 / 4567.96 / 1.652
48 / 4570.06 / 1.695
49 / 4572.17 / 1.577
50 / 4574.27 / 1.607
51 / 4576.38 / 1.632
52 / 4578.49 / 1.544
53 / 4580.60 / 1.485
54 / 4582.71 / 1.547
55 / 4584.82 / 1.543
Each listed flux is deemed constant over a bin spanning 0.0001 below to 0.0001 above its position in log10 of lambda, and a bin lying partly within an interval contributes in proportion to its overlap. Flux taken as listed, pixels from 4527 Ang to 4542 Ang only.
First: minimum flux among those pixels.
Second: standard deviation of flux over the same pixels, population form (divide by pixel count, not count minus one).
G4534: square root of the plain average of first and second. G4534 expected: 0.842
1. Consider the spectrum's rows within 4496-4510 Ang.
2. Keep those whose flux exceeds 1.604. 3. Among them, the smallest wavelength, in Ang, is 4499.06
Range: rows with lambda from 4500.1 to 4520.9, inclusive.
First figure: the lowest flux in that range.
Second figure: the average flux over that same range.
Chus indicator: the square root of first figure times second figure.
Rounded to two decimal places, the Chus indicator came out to 1.67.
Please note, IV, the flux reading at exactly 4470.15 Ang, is 1.443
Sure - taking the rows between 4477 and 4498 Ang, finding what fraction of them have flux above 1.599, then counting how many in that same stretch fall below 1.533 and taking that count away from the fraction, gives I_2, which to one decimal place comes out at -4.8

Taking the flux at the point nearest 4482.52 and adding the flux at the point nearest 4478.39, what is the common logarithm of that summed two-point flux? 0.49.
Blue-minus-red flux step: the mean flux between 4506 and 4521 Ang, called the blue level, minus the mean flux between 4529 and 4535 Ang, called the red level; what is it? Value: 0.33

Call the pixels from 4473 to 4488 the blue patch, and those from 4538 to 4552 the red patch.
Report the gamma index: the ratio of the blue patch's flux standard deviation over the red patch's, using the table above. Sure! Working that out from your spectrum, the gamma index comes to 2.0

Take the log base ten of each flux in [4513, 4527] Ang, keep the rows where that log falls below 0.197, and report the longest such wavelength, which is 4526.08 Ang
